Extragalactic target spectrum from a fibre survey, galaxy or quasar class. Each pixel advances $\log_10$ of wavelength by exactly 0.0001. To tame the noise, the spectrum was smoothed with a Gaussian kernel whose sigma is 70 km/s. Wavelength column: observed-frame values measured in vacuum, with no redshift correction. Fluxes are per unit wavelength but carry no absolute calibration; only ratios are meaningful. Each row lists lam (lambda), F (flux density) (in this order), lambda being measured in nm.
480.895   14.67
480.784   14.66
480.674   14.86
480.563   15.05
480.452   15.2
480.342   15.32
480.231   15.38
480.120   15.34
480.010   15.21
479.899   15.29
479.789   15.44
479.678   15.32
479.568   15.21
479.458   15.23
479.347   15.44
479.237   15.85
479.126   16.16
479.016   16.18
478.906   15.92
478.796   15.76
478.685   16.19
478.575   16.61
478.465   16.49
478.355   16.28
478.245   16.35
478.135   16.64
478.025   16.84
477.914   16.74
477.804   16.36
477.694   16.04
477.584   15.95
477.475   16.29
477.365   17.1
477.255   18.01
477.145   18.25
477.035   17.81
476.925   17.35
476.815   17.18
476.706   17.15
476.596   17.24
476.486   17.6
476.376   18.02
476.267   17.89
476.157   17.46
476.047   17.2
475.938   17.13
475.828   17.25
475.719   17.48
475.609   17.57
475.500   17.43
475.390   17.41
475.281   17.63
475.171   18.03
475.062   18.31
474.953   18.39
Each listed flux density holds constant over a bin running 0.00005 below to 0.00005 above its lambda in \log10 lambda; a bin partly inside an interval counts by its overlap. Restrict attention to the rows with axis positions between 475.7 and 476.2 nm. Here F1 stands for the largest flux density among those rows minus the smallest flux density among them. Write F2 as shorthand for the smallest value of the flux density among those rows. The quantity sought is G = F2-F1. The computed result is 16.8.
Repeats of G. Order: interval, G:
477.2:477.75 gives 13.9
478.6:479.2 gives 15.3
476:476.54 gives 16.4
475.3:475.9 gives 16.9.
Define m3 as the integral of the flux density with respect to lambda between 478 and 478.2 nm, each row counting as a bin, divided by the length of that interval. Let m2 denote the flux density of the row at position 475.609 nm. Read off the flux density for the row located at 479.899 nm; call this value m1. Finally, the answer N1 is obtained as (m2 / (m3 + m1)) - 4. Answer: -3.45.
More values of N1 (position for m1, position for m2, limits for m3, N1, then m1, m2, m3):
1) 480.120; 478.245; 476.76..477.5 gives -3.50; 15.34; 16.35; 17.5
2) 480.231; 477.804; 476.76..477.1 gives -3.50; 15.38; 16.36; 17.5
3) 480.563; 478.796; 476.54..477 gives -3.51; 15.05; 15.76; 17.3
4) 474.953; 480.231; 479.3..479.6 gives -3.54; 18.39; 15.38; 15.3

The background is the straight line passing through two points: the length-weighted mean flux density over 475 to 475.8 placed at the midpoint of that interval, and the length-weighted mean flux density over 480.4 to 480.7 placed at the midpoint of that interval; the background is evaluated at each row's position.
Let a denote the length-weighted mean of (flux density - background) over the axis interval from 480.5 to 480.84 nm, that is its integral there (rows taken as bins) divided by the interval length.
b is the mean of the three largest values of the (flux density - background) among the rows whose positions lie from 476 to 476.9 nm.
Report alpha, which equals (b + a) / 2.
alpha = 0.28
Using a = -0.1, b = 0.6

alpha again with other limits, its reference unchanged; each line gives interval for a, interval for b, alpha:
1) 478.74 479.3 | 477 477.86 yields 0.69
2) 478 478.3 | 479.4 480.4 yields 0.24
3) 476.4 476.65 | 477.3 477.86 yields 0.19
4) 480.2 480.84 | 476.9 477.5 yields 0.63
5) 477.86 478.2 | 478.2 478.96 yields 0.39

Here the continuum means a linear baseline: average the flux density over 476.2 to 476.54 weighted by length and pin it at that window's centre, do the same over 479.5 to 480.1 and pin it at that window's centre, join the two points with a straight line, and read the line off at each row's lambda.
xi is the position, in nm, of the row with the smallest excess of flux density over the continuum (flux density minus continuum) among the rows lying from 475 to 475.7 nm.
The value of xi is 475.390 nm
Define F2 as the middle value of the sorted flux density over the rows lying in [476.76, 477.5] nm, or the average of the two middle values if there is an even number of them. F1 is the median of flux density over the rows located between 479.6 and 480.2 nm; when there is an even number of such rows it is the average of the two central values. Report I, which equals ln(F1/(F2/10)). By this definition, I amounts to 2.18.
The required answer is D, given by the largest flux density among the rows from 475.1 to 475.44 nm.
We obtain 18.03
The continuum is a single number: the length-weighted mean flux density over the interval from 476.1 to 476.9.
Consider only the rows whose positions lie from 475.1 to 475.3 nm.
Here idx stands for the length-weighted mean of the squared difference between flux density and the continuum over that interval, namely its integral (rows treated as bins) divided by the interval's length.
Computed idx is 0.2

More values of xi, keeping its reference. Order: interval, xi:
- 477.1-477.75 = 477.584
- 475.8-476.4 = 475.938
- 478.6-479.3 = 478.796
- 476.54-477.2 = 476.706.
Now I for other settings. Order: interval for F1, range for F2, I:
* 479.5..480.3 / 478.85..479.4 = 2.26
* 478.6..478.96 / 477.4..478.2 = 2.28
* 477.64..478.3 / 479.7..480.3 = 2.38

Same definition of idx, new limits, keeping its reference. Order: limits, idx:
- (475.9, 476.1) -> 0.1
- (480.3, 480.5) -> 5.0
